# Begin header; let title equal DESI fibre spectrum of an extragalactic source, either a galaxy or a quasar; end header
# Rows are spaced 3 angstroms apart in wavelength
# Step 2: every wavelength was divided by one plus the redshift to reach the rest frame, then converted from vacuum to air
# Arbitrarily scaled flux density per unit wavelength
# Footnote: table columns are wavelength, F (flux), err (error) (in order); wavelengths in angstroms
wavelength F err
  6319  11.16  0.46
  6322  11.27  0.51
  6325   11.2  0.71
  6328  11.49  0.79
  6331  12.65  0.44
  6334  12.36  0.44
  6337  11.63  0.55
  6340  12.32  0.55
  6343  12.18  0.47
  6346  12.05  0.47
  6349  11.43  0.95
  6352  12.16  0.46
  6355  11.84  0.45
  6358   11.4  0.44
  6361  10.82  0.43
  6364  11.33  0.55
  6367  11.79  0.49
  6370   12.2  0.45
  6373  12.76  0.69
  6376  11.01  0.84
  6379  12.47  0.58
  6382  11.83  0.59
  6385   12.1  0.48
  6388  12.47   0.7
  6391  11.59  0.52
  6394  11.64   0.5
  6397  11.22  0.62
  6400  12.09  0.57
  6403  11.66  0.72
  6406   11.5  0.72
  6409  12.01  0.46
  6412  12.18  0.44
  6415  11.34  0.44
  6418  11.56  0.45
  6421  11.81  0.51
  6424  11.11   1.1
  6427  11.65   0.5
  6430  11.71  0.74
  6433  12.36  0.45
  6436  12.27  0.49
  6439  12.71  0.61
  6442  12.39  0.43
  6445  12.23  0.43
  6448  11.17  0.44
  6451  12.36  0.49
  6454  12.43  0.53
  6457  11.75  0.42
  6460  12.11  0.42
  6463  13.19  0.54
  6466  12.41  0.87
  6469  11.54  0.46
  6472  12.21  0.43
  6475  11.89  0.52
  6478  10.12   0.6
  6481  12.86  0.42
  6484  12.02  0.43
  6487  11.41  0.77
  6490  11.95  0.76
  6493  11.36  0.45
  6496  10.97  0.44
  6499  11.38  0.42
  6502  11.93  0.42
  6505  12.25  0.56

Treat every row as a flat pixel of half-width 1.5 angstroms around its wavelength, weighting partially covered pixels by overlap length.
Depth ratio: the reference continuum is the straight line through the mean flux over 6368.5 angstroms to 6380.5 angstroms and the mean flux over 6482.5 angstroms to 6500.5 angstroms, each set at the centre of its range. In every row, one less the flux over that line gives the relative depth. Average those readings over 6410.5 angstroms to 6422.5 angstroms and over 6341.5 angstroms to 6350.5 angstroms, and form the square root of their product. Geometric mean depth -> 0.021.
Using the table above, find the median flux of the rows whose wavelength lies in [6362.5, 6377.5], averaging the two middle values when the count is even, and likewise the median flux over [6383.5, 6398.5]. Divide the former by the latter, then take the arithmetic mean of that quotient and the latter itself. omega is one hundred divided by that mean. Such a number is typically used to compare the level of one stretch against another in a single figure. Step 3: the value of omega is 15.8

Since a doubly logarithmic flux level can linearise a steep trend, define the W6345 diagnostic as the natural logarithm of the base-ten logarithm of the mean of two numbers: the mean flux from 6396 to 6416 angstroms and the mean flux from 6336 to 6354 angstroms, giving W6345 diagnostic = 0.071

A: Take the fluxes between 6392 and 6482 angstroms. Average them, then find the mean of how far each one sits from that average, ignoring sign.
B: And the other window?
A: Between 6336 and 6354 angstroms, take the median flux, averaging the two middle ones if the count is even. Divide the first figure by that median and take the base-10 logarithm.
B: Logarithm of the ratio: -1.41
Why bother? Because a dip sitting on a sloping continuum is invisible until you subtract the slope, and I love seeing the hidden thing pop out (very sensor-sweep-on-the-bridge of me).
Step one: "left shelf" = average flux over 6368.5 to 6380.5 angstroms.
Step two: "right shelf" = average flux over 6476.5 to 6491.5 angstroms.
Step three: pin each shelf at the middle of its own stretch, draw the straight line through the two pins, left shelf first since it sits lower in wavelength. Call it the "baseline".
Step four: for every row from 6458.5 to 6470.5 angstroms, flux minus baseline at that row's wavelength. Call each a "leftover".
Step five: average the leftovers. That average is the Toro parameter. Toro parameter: 0.6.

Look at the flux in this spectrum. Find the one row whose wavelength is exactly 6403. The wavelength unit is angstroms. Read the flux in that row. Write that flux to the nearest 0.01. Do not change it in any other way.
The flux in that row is 11.66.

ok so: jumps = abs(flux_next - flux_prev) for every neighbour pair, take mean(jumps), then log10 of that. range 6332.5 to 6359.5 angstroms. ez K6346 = -0.32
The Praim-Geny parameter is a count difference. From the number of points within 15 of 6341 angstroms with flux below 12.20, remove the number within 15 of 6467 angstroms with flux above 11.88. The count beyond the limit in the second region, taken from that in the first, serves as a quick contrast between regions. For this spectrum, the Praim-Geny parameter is 0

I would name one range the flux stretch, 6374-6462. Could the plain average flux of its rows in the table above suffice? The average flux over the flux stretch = 11.9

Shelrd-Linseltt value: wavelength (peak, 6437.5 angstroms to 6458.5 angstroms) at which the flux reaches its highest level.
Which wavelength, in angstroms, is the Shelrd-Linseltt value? 6439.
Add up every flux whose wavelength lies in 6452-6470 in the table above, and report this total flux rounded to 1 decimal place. 73.4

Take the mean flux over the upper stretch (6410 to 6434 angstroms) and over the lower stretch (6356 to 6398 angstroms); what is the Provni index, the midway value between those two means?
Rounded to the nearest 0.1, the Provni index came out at 11.7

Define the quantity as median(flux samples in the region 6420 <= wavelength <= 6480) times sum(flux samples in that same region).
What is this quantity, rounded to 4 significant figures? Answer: 2911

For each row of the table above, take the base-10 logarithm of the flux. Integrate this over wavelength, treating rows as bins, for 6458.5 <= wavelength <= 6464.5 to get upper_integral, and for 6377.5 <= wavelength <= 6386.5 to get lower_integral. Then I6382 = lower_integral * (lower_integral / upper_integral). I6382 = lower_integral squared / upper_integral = 14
